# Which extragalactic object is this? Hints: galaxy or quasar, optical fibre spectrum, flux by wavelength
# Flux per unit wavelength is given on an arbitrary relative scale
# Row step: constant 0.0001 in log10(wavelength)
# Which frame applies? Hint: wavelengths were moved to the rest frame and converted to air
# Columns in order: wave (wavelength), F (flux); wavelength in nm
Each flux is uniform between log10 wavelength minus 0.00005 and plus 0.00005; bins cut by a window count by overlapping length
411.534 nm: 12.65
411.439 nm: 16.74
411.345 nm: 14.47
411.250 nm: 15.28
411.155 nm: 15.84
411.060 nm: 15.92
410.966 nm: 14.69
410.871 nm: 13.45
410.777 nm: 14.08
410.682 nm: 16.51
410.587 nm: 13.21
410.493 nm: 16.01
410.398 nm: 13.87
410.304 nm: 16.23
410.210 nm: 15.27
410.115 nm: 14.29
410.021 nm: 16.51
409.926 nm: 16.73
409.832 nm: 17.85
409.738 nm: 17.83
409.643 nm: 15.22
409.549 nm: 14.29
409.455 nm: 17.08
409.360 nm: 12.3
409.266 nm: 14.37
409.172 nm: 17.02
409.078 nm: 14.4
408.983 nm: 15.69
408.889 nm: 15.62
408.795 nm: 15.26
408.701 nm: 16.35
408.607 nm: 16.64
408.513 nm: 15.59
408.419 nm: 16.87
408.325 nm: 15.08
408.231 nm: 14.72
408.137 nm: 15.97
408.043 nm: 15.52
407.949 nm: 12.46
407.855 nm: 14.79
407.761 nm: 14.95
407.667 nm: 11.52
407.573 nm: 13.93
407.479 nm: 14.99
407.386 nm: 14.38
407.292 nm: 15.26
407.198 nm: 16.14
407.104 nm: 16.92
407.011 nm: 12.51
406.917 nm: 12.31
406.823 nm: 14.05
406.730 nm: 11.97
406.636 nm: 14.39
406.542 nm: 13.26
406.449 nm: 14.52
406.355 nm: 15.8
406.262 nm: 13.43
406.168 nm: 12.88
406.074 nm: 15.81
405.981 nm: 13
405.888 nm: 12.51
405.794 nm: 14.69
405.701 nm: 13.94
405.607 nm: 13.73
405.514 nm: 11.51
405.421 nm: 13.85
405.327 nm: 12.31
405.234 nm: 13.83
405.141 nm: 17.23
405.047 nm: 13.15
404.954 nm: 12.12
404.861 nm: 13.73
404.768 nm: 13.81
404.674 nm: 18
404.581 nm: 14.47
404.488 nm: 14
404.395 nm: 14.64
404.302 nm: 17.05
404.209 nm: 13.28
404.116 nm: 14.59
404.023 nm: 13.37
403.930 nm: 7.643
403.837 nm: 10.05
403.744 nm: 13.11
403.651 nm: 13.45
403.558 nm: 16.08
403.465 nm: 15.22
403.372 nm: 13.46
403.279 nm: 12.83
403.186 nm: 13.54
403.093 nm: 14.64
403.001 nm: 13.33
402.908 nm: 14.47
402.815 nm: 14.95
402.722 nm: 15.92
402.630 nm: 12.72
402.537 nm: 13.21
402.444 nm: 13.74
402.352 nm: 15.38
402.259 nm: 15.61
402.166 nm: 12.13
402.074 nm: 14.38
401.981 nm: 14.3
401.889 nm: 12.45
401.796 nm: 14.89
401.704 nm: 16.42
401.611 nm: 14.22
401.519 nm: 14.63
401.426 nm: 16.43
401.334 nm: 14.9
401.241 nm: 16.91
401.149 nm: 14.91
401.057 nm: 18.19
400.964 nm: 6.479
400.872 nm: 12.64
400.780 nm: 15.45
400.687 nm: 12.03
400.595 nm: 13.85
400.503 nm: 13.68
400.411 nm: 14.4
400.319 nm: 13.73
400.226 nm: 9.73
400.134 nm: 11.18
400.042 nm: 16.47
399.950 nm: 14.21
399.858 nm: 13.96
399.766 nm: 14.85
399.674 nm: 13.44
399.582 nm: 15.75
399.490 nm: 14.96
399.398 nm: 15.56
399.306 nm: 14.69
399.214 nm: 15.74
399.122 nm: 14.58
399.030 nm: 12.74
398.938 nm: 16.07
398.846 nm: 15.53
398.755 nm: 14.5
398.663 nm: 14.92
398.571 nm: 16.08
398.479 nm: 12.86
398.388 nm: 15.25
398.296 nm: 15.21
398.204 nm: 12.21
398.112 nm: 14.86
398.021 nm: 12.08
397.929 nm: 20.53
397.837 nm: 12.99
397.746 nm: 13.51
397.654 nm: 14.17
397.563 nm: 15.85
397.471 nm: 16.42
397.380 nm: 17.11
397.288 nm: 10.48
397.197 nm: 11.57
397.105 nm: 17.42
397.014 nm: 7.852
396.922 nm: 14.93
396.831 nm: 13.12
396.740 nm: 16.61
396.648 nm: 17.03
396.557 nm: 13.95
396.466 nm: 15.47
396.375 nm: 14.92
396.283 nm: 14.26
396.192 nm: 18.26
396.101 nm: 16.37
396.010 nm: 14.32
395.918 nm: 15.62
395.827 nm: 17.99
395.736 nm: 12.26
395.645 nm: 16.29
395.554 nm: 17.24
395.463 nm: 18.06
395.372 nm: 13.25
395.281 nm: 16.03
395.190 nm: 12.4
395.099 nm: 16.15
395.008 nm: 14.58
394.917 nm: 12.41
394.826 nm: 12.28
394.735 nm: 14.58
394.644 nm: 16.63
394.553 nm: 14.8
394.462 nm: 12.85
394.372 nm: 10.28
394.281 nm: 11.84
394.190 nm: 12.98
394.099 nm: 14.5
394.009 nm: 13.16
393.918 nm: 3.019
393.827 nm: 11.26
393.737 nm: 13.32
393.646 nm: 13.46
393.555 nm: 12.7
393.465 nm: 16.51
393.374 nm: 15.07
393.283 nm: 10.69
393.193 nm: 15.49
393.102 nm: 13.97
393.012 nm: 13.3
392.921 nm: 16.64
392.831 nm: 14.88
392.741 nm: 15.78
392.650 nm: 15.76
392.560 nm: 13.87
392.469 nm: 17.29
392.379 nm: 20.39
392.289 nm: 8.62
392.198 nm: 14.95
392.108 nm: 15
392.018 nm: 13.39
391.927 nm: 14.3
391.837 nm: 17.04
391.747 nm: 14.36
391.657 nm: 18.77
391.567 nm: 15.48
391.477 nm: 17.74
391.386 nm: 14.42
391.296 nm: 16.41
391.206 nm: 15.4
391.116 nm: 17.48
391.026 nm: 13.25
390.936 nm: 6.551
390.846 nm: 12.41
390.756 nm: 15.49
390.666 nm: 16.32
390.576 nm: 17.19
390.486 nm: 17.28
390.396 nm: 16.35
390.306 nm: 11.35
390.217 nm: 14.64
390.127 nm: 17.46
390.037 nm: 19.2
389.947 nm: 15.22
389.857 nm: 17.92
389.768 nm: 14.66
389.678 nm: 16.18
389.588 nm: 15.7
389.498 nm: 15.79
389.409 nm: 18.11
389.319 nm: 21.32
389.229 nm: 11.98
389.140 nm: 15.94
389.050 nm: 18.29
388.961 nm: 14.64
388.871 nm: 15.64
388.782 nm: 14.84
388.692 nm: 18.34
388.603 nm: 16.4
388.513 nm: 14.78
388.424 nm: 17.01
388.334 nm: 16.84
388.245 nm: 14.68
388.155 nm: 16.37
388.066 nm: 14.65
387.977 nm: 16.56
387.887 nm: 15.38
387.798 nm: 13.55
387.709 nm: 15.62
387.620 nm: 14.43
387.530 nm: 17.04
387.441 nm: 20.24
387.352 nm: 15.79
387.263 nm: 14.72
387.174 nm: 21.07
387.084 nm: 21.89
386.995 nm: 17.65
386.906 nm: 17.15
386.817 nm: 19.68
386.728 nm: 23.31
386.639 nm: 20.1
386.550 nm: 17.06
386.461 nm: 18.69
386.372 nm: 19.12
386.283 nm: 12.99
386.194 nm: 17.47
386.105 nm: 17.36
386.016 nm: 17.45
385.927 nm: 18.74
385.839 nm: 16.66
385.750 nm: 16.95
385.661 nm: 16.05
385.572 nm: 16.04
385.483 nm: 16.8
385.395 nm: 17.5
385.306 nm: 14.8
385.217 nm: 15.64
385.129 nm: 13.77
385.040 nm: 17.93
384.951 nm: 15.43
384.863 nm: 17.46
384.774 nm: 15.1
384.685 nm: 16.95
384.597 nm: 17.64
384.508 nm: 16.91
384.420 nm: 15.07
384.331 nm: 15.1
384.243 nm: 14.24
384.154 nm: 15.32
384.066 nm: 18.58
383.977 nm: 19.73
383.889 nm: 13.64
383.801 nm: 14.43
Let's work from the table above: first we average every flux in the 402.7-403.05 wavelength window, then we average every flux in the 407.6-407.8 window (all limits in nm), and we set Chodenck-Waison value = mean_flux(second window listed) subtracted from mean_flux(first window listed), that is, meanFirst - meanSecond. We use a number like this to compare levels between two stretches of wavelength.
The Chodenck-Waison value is 1.4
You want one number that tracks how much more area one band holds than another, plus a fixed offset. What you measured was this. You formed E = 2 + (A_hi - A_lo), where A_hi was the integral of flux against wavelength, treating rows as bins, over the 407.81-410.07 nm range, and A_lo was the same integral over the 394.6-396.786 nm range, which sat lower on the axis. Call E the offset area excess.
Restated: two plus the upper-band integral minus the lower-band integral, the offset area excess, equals 4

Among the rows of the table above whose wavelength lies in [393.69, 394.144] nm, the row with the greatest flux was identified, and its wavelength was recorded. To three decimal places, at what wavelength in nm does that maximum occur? 394.099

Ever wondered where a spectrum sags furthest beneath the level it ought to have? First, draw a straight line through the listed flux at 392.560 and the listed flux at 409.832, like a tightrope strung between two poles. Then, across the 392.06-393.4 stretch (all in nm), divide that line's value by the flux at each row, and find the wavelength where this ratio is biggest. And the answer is 392.289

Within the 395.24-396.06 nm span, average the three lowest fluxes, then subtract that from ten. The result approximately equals -3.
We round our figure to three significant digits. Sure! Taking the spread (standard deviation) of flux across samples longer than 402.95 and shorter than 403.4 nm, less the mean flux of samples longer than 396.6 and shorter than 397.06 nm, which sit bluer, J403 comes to -13.3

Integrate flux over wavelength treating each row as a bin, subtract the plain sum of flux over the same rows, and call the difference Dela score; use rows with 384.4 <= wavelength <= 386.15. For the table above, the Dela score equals -301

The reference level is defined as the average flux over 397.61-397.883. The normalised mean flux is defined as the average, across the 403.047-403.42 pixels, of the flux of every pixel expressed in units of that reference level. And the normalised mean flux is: 1.00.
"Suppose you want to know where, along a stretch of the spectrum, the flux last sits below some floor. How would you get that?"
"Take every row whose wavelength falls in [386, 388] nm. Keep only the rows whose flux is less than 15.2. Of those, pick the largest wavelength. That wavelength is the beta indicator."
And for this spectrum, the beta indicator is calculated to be 387.798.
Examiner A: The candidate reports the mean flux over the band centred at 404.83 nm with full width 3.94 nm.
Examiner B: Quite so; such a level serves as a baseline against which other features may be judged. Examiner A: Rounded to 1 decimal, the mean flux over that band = 13.8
